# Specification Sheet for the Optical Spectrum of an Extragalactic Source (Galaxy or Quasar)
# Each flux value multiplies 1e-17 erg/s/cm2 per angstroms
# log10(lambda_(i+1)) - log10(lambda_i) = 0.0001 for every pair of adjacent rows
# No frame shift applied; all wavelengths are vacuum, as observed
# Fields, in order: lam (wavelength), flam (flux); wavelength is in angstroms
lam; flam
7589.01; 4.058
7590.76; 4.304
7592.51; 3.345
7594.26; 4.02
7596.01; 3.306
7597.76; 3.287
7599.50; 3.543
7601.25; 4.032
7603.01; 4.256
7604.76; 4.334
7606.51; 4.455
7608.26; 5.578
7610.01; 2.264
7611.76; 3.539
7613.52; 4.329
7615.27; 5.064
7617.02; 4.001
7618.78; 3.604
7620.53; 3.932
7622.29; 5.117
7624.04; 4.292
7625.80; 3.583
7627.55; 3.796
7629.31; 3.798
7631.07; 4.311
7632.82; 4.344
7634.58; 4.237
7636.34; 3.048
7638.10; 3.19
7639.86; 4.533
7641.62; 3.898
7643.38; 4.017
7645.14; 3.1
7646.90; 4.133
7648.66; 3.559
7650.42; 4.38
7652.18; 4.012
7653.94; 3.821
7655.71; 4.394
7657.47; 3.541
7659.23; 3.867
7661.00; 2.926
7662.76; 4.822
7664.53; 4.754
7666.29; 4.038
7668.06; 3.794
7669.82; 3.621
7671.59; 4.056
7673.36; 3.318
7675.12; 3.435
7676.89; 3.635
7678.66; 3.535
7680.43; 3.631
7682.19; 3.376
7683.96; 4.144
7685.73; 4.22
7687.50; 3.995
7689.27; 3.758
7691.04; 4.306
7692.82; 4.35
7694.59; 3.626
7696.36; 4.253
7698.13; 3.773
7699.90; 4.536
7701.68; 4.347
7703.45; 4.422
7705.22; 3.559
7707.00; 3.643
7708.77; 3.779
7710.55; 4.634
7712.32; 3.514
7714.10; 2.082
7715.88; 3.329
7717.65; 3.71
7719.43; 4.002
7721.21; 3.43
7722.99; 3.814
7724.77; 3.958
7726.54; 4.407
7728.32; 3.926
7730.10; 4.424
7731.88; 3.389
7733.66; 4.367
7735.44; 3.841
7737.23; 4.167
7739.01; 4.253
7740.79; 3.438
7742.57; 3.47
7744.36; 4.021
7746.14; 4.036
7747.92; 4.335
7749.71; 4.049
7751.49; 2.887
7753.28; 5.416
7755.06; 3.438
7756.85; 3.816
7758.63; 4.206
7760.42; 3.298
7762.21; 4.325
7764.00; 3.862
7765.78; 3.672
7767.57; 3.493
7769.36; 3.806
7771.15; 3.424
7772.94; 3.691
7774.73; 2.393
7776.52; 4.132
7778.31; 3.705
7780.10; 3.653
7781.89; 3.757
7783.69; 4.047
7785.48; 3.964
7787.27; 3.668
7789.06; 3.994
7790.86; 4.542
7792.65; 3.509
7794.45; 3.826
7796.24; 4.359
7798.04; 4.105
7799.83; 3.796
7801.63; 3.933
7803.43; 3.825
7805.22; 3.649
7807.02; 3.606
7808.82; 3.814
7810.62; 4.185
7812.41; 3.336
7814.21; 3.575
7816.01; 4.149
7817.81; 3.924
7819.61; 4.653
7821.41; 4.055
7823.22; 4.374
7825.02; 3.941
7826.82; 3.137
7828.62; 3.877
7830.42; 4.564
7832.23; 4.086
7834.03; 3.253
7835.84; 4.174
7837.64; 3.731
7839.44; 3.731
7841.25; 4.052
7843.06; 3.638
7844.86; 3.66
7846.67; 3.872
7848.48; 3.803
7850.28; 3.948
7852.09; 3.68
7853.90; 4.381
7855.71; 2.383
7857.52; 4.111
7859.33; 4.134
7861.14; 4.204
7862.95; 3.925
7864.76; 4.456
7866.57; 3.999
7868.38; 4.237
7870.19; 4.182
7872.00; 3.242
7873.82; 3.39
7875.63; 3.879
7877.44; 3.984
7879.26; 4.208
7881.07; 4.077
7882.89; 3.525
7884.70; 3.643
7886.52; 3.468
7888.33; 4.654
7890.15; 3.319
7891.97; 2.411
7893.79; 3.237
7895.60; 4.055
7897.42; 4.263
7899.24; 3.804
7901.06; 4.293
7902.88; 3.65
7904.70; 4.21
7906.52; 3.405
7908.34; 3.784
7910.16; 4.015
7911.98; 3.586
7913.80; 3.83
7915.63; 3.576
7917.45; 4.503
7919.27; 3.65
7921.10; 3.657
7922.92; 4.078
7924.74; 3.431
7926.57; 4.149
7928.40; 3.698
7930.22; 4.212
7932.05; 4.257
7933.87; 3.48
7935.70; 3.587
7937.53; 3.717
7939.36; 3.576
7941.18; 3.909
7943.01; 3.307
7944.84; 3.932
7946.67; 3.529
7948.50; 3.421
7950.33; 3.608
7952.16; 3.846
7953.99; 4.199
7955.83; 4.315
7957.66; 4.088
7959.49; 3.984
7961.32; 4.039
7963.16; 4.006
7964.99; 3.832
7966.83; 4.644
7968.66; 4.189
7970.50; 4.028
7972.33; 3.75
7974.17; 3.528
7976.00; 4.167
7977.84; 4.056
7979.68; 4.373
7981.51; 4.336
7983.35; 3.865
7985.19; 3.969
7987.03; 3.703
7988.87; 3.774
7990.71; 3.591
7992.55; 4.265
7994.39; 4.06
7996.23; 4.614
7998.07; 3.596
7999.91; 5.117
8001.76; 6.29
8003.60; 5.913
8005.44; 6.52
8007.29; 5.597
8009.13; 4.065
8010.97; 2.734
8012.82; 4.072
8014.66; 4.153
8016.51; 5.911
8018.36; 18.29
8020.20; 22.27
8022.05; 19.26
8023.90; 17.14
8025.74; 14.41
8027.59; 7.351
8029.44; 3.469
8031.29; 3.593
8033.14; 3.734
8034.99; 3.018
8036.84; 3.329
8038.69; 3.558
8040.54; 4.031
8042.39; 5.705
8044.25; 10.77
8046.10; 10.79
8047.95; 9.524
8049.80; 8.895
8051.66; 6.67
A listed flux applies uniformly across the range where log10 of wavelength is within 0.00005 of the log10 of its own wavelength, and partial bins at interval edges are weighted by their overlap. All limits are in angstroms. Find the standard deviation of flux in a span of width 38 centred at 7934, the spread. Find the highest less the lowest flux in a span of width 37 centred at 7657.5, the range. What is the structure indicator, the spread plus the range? 2.2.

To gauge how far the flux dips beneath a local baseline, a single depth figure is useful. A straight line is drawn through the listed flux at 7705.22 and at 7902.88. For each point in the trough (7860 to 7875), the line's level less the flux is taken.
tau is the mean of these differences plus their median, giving -0.78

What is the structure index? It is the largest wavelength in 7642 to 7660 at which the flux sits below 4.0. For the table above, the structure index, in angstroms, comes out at 7659.23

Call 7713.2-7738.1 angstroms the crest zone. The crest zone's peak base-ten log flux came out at 0.646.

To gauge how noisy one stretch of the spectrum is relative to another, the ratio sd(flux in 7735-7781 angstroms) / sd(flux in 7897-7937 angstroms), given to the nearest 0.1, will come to 1.7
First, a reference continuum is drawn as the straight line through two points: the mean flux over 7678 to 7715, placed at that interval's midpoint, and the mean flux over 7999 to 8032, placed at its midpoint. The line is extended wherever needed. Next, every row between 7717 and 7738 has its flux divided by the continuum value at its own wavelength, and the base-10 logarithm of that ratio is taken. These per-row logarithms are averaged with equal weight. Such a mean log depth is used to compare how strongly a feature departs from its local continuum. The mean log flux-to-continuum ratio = -0.043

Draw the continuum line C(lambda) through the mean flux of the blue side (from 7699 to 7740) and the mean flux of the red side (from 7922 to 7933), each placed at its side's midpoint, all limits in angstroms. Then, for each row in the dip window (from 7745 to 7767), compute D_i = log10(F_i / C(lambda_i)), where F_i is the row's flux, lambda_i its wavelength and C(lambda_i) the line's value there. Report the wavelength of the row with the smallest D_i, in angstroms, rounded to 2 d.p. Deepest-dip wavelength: 7751.49 angstroms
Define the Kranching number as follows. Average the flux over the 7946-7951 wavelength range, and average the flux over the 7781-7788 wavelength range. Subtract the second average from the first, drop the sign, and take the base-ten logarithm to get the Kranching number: -0.5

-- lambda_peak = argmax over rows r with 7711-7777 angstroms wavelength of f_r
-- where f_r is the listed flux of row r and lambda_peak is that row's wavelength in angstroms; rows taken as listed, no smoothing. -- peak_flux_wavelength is 7753.28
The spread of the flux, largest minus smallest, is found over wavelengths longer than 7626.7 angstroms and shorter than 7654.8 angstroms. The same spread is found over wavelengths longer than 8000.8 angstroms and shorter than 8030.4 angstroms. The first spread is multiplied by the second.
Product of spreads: 29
